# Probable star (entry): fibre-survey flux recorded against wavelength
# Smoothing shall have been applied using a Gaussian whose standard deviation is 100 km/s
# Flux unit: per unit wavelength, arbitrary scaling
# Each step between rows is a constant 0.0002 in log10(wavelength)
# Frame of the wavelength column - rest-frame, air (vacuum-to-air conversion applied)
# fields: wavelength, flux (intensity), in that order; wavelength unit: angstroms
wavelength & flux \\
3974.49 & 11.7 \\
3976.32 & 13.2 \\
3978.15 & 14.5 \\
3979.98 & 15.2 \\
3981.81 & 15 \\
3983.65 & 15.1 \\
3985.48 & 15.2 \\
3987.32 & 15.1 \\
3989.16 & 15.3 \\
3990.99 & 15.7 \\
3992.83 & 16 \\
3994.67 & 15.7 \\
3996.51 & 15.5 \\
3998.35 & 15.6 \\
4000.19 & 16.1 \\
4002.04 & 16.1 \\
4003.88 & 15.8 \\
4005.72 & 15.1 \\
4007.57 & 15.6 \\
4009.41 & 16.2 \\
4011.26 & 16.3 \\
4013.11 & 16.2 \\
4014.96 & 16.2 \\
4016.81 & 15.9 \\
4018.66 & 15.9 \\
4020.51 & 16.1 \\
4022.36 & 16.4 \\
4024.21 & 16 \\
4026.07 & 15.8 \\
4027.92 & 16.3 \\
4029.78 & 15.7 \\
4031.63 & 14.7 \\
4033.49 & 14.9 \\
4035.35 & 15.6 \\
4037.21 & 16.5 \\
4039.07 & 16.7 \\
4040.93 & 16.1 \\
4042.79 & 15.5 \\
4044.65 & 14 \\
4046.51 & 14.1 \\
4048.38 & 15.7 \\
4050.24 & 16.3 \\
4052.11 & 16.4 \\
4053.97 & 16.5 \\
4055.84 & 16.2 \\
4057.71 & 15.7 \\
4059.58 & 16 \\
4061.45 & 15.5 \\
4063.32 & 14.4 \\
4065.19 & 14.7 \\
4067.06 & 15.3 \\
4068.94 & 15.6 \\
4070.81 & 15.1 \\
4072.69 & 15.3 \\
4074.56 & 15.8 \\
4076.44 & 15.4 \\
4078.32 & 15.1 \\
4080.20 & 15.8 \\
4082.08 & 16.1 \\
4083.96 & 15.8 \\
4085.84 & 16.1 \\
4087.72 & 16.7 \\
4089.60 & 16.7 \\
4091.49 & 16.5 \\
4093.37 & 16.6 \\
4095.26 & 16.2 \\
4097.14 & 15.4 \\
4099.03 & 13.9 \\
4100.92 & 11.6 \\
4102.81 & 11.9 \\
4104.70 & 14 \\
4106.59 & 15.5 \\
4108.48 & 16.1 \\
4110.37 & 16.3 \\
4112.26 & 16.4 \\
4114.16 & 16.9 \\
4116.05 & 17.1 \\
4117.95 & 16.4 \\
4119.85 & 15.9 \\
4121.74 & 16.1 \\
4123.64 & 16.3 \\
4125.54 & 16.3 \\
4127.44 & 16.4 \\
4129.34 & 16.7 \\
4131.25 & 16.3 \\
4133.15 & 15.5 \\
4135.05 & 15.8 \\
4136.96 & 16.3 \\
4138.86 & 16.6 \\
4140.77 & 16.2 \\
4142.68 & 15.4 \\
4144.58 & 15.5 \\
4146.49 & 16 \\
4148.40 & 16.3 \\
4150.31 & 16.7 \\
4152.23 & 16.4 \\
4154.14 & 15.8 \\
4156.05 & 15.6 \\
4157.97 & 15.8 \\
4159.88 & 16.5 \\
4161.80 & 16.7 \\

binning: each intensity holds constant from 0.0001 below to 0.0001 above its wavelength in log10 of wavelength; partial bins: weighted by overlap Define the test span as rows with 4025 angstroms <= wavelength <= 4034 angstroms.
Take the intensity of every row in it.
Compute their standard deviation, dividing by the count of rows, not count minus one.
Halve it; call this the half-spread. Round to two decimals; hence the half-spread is 0.30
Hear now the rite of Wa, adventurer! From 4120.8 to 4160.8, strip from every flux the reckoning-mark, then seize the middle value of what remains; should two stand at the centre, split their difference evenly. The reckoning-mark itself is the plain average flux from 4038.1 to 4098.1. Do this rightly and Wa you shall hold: 0.6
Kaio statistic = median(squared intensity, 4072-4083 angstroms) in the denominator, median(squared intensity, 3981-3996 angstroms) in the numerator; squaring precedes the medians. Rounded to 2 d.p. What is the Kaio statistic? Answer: 0.96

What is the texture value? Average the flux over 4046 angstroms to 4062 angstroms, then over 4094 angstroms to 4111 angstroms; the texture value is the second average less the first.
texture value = -1.3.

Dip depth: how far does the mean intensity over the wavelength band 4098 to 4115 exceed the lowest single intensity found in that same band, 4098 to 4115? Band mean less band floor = 3.1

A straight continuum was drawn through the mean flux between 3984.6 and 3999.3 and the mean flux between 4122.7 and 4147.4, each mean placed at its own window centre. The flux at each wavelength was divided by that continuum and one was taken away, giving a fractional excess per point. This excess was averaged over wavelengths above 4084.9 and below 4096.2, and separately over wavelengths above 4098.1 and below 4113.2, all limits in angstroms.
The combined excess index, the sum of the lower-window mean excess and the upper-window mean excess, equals -0.061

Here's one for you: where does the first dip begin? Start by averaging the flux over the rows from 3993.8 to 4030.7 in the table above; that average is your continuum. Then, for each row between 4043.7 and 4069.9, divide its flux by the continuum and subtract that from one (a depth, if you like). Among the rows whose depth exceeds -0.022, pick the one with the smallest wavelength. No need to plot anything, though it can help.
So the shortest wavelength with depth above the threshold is 4044.65 angstroms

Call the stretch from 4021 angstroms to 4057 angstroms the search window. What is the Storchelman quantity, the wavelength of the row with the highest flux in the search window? 4039.07 angstroms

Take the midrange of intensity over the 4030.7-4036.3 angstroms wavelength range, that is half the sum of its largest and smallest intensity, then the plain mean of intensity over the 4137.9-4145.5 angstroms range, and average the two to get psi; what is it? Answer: 15.5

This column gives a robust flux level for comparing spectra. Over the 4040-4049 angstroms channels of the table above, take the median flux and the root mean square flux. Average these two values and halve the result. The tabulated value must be 7.65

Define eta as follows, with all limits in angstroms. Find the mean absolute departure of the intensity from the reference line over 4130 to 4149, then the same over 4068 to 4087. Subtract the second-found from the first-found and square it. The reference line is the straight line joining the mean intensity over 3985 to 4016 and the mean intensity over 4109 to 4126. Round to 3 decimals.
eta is 0.000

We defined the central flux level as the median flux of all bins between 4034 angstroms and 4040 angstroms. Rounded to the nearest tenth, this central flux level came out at 16.5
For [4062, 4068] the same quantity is 14.7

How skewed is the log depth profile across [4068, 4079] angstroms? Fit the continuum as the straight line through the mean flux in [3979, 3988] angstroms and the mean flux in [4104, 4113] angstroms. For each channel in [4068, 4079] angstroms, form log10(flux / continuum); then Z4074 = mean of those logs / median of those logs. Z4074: 0.78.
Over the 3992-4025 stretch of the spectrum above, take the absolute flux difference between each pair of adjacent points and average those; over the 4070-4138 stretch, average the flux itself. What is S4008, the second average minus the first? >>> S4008 15.46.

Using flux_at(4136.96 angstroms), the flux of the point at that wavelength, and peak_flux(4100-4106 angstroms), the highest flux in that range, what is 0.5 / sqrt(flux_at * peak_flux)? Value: 0.0331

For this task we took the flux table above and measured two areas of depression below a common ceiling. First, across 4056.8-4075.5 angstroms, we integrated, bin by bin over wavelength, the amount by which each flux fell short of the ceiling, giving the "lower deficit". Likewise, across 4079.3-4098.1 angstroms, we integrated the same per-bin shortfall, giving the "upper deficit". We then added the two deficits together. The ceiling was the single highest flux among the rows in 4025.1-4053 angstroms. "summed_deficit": 35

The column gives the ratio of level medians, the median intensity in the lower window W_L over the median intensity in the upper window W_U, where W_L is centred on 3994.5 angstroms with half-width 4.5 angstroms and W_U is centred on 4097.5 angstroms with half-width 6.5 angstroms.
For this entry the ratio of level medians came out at 1.02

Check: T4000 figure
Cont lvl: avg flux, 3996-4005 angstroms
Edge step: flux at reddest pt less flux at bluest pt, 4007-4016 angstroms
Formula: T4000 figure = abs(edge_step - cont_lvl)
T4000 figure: 15.2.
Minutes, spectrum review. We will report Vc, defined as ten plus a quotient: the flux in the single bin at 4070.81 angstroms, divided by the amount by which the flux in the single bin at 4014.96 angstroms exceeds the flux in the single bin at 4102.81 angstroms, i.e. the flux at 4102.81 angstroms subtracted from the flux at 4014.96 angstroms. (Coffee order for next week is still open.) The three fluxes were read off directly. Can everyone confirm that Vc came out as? 14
